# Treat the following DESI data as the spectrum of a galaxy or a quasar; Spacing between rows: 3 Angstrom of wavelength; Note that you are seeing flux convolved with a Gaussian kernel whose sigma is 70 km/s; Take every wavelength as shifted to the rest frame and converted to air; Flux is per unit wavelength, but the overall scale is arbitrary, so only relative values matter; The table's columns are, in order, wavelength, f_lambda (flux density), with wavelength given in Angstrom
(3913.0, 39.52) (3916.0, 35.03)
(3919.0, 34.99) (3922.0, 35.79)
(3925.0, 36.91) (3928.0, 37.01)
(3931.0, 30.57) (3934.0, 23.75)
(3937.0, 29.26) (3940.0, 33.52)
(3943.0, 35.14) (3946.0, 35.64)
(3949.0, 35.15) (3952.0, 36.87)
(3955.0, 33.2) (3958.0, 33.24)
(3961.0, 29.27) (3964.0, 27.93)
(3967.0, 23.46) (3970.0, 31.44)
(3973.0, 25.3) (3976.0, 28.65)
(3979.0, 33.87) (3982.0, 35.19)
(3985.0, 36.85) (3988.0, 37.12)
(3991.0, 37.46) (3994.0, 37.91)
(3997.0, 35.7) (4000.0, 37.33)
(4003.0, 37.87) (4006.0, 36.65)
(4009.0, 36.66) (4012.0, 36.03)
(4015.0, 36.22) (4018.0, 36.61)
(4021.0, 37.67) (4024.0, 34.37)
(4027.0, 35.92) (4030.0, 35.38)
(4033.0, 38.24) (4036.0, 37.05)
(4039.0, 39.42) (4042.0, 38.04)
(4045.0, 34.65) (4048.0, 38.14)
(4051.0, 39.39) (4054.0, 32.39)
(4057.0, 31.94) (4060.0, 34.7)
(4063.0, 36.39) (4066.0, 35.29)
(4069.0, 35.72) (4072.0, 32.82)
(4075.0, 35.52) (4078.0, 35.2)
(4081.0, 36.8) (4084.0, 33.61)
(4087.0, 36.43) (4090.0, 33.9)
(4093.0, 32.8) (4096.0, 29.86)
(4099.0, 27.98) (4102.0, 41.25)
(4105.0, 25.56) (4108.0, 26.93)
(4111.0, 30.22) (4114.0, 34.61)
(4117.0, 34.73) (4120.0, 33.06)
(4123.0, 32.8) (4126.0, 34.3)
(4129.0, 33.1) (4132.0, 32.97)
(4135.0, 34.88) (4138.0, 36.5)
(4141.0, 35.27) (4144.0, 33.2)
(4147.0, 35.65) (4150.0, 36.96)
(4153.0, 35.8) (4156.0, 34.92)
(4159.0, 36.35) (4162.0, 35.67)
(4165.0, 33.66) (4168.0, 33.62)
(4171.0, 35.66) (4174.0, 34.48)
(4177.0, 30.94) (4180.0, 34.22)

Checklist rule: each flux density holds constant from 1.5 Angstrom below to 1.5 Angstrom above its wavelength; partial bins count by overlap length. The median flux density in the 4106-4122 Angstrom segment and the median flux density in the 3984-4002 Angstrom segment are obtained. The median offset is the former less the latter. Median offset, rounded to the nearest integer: -4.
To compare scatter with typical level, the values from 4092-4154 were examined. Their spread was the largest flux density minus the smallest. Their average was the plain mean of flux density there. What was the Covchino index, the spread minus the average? -18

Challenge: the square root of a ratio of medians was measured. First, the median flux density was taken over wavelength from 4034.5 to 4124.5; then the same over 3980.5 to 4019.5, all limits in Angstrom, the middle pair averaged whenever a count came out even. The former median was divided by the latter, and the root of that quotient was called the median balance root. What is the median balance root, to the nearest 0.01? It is 0.97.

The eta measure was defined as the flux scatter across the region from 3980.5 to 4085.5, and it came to 1.8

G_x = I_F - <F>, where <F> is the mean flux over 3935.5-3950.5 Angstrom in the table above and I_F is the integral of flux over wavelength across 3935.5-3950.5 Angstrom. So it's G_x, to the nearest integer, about 472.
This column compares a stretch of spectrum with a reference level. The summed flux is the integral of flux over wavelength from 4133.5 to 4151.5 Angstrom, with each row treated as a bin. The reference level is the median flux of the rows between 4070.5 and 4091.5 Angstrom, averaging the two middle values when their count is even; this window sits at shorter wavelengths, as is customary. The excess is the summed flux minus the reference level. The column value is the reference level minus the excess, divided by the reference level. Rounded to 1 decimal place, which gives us -16.1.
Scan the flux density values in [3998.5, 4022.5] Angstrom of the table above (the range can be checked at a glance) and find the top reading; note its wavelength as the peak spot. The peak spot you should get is 4003.0 Angstrom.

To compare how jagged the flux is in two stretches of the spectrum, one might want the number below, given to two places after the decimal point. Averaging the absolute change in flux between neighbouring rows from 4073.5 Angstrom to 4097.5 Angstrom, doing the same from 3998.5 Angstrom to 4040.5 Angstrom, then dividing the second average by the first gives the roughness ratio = 0.59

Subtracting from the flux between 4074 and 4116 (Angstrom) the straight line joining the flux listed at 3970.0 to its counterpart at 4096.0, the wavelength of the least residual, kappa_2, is 4105.0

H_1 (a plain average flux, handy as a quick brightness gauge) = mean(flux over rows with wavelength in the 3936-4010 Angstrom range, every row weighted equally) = 33.6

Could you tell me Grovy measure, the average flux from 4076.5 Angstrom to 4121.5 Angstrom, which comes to 33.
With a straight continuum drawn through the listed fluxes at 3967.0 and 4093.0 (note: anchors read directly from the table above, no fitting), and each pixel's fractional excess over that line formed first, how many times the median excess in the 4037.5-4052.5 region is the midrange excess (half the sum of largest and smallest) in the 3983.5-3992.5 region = 1.56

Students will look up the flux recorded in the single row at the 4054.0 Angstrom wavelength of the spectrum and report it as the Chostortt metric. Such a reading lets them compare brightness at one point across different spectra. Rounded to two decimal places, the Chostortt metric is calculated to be 32.39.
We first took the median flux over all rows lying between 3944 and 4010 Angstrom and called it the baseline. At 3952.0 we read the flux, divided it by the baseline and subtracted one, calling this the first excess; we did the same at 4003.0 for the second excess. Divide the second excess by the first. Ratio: 1.69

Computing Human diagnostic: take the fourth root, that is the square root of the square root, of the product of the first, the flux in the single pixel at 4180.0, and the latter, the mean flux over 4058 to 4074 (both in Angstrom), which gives 5.88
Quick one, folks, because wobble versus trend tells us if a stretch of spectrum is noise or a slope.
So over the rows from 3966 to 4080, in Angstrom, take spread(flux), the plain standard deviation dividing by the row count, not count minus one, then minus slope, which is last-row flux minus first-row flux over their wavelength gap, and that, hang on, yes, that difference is 3.3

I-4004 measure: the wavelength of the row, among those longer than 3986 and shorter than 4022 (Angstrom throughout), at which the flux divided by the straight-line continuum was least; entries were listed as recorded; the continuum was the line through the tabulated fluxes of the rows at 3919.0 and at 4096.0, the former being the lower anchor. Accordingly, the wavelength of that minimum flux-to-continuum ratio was 3997.0 Angstrom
